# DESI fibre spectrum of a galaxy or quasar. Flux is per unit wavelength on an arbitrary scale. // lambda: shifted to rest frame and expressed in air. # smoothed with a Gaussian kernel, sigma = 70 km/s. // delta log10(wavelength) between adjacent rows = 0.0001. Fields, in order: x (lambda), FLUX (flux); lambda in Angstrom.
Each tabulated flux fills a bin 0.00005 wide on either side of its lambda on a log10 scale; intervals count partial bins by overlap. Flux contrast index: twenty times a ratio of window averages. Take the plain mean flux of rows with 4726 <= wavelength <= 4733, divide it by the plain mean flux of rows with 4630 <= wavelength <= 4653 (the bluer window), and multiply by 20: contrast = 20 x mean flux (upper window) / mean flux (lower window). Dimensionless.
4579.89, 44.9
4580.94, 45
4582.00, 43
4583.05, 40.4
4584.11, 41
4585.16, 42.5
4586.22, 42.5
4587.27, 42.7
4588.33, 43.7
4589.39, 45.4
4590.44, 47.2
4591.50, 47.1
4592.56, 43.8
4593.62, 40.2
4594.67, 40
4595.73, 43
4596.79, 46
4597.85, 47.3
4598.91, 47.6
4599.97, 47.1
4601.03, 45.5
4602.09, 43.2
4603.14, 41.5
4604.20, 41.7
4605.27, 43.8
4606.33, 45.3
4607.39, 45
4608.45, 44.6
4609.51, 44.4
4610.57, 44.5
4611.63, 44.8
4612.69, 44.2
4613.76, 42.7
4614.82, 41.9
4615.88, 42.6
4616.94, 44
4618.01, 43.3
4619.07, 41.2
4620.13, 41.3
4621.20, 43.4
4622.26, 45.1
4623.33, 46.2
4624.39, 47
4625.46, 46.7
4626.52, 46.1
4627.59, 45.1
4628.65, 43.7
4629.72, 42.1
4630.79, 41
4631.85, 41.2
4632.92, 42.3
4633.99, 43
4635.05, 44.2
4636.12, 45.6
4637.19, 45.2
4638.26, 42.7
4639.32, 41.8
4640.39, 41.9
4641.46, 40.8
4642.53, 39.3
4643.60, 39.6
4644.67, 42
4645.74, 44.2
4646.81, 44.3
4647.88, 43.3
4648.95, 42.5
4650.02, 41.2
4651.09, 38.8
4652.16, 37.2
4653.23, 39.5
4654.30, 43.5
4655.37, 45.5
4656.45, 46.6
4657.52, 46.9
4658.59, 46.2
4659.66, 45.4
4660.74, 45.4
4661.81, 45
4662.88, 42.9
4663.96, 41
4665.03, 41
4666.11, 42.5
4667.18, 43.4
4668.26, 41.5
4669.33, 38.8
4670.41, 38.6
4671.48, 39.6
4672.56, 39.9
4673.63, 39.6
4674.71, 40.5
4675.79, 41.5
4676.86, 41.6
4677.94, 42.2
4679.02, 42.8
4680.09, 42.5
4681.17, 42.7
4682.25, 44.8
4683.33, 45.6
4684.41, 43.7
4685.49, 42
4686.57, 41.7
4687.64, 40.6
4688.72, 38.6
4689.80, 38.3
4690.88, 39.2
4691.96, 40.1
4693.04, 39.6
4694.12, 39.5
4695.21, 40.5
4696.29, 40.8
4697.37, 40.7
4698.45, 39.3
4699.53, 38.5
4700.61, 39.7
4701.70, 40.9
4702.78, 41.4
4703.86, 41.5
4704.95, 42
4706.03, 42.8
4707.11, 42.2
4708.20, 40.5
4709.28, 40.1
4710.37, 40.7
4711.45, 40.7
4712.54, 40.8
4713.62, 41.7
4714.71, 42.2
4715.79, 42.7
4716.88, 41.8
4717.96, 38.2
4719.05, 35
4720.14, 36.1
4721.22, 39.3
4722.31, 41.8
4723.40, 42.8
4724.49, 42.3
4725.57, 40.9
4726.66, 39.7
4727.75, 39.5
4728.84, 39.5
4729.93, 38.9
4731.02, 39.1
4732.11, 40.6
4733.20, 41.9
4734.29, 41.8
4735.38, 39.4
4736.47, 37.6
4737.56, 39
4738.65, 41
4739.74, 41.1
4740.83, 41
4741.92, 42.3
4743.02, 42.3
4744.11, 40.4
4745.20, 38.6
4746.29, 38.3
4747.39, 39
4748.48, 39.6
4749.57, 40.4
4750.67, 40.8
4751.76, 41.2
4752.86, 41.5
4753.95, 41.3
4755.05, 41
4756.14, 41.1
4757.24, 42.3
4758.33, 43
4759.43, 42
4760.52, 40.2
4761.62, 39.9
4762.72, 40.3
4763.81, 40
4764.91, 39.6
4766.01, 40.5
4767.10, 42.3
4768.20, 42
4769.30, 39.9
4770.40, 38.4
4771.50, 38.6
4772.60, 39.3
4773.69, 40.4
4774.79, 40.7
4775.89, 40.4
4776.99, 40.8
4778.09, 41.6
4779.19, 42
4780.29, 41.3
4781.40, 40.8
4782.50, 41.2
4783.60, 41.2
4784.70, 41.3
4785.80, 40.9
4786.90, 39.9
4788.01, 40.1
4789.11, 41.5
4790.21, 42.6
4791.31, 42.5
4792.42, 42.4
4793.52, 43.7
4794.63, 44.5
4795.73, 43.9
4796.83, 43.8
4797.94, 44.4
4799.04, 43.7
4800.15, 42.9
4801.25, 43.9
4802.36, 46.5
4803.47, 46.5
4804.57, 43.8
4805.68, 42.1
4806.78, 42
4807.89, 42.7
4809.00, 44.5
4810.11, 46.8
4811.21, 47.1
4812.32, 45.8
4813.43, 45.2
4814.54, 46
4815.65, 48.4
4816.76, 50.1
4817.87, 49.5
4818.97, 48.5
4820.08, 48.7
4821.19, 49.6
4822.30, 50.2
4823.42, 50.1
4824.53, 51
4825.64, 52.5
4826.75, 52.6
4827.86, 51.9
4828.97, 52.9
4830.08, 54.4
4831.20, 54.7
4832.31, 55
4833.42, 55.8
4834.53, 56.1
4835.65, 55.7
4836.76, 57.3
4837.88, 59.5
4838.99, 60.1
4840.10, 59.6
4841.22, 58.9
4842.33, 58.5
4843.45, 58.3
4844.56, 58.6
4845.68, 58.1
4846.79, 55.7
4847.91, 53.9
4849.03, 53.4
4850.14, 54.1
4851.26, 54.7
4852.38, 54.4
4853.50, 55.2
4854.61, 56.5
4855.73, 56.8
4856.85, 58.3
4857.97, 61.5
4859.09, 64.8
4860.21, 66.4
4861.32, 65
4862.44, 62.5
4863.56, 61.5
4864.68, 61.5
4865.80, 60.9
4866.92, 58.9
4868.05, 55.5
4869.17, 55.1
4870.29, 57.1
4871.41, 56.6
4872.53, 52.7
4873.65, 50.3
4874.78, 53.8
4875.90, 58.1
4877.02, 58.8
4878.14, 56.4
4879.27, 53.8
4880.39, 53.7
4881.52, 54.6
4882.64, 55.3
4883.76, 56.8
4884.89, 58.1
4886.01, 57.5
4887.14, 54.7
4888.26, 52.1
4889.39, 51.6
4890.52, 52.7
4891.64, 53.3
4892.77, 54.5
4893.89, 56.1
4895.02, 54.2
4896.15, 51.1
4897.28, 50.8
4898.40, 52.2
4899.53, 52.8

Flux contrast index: 19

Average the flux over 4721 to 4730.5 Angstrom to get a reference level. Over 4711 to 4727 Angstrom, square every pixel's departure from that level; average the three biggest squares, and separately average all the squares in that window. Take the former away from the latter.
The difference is -13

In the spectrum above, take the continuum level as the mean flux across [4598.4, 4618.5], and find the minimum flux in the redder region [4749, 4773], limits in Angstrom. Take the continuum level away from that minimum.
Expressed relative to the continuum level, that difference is -0.129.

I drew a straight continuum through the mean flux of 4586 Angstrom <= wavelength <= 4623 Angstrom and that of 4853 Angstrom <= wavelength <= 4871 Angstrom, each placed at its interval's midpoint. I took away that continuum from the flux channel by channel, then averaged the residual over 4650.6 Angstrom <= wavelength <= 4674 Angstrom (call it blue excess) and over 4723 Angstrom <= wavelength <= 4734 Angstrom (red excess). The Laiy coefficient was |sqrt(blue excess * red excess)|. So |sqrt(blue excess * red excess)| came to 7.7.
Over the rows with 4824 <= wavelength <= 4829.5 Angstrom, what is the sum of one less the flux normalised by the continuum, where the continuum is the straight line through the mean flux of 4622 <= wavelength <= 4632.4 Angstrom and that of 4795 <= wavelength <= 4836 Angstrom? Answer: -0.37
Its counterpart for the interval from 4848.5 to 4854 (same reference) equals -0.54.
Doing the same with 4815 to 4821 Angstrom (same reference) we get -0.07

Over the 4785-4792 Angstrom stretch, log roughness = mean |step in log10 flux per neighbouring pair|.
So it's 0.0080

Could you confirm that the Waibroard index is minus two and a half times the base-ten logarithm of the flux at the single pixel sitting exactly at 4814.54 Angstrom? -4.16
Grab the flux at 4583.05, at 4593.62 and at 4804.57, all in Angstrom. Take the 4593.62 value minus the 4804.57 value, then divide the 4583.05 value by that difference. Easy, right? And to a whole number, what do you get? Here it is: -11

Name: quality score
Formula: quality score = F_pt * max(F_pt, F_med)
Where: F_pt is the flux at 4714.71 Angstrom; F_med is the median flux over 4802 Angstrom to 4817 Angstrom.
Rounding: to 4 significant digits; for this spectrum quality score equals 1937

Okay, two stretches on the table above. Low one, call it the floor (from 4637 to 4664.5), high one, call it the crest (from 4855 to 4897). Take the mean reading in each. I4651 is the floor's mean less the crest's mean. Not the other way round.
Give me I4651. -14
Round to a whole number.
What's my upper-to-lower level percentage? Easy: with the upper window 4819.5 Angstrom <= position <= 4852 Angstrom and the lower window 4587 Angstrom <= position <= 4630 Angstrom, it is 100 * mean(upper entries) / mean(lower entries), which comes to 124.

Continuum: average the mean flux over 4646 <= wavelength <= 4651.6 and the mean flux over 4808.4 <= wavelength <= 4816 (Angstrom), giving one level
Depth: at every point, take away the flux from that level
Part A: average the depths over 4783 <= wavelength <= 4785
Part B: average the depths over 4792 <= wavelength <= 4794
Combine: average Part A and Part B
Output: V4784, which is 2.0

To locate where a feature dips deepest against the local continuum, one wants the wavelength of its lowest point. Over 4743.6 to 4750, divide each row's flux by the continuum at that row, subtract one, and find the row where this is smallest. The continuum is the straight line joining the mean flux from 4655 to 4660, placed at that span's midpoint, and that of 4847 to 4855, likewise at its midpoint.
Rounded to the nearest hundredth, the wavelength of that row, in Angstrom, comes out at 4746.29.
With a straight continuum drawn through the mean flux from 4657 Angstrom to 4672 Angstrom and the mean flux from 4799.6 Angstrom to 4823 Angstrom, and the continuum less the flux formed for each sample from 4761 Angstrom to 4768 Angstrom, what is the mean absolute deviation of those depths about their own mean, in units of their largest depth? 0.110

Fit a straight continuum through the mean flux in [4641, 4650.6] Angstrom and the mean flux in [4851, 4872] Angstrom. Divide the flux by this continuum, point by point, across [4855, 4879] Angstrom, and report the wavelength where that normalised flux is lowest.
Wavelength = 4873.65 Angstrom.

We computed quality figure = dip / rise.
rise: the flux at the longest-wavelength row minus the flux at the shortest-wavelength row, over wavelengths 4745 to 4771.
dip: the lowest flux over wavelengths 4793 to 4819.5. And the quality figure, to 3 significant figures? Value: -210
